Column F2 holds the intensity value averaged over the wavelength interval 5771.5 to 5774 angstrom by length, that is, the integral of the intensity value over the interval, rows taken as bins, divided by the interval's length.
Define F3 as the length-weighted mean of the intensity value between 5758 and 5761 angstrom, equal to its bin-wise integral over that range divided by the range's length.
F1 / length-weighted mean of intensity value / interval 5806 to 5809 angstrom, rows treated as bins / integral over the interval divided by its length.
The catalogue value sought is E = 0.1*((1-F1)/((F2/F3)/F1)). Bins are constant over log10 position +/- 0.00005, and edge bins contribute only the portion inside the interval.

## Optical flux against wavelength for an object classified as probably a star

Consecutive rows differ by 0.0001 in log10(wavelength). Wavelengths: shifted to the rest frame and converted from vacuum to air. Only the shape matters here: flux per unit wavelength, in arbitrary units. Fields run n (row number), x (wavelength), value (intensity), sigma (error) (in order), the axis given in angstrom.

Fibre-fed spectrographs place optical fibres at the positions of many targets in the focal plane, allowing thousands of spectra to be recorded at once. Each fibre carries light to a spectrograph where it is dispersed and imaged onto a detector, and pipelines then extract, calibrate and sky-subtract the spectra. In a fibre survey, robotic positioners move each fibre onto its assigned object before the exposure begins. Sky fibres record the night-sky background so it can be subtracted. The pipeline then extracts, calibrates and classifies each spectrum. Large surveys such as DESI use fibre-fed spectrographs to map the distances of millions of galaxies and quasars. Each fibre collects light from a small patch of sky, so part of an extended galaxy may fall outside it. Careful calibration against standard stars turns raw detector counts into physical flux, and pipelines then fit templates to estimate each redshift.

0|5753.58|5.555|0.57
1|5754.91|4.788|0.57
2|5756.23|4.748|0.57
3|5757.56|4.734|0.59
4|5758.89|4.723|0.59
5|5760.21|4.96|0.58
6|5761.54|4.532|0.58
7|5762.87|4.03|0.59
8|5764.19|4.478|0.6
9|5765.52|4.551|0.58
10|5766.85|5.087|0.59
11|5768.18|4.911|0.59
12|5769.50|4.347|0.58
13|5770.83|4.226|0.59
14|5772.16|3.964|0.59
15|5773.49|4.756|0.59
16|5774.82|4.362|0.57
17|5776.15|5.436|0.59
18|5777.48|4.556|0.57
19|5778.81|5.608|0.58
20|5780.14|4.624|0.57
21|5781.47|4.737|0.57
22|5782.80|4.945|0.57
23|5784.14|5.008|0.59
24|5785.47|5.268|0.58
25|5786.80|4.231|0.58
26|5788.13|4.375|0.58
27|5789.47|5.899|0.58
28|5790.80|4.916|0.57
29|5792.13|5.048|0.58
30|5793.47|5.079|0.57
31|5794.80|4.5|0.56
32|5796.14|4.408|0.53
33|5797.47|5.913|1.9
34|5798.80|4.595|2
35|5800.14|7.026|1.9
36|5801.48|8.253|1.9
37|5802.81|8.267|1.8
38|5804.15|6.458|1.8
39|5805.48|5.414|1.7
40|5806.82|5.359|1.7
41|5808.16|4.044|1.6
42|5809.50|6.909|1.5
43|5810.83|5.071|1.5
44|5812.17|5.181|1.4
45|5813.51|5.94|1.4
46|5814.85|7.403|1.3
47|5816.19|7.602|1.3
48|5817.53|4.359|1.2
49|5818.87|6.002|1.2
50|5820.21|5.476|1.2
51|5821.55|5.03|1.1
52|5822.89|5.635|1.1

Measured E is -2.1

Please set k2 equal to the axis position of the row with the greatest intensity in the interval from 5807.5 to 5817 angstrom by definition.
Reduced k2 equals 5816.19 angstrom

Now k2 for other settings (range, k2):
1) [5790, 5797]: 5793.47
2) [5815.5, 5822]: 5816.19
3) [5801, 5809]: 5802.81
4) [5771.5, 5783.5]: 5778.81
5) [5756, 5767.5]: 5766.85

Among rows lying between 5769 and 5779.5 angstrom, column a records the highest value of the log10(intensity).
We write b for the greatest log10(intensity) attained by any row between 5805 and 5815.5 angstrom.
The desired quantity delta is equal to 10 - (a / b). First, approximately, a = 0.749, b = 0.87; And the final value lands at 9.14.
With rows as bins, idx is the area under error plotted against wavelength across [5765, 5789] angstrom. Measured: 14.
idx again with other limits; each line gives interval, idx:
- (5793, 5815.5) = 33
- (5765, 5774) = 5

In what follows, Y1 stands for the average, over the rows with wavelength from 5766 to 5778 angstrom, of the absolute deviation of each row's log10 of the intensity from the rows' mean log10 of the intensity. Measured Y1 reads 0.03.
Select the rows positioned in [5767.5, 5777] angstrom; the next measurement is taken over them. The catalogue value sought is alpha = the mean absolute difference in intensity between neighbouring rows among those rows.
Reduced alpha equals 0.5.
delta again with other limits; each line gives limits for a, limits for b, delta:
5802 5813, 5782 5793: 8.81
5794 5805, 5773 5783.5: 8.77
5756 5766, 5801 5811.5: 9.24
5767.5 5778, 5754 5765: 8.94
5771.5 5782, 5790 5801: 9.12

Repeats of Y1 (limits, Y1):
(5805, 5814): 0.05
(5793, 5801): 0.06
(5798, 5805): 0.08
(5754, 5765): 0.02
